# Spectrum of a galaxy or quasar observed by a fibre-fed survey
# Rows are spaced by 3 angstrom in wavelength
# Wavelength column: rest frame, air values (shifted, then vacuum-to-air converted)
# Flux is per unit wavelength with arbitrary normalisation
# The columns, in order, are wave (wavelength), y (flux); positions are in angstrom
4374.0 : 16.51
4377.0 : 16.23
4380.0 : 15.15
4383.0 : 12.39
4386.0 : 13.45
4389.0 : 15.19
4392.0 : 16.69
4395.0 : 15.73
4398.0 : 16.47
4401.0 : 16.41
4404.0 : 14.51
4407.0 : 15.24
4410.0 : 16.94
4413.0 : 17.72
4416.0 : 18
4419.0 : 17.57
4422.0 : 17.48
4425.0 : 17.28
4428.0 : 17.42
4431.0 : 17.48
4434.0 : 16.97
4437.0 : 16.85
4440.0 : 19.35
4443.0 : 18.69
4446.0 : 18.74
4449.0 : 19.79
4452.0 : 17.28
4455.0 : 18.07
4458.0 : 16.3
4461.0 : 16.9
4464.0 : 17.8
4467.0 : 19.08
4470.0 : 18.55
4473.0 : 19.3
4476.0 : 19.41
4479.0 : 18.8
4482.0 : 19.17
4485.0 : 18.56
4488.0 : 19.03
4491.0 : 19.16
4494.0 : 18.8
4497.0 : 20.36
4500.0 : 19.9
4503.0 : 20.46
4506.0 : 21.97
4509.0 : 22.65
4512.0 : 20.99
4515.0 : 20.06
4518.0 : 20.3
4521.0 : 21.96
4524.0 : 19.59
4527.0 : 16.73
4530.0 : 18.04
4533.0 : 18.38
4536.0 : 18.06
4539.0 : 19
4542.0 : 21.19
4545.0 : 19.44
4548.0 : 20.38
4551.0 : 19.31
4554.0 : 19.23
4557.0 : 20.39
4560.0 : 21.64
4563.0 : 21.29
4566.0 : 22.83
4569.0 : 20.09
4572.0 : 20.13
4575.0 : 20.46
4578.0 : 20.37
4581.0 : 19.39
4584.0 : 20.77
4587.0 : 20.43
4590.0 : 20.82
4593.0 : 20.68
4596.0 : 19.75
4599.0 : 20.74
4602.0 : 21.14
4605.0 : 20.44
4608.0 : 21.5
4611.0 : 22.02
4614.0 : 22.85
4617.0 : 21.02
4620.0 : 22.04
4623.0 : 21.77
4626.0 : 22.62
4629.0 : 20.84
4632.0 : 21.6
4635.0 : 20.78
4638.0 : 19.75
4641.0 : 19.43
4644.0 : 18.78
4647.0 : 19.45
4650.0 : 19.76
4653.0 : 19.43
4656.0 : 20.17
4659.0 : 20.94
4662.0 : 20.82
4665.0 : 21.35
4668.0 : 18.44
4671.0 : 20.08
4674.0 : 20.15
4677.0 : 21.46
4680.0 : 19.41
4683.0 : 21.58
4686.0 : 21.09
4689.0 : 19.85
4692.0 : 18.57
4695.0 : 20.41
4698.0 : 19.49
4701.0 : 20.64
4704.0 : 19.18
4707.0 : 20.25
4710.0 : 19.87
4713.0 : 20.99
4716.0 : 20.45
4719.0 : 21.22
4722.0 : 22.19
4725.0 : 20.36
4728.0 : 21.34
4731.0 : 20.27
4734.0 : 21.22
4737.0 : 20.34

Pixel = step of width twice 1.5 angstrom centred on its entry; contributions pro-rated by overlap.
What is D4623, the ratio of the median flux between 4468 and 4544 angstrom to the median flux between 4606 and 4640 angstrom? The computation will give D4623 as 0.89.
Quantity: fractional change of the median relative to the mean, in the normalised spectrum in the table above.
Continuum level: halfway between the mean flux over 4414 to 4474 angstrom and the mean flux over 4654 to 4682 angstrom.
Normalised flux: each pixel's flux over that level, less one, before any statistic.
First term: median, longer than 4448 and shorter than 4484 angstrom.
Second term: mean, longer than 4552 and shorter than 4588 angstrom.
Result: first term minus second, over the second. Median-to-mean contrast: -1.31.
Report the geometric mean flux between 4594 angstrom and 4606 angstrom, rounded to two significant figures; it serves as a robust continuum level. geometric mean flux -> 21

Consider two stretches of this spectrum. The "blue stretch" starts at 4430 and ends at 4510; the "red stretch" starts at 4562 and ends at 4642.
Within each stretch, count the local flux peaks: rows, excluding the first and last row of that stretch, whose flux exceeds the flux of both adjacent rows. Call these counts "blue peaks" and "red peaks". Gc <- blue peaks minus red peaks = -1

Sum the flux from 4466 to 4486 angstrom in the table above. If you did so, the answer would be 133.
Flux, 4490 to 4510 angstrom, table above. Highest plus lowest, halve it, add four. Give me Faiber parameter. 24.7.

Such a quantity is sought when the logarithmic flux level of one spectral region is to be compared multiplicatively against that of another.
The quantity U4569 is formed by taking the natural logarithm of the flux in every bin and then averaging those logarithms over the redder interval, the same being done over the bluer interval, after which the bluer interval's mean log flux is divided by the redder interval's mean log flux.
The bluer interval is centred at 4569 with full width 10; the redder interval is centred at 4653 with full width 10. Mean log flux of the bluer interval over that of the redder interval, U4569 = 1.02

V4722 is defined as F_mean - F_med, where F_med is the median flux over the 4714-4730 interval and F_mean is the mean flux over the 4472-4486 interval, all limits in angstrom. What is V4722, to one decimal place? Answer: -2.2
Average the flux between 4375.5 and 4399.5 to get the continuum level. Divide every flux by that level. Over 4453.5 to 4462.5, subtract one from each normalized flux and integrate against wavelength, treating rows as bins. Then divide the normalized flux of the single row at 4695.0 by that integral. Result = 1.18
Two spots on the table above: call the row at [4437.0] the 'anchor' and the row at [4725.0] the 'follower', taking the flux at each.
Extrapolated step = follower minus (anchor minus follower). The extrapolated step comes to 23.9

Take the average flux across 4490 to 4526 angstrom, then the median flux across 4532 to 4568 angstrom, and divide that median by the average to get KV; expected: 0.97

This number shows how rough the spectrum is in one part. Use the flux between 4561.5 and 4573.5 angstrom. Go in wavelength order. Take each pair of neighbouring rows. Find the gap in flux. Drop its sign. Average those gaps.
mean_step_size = 1.4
